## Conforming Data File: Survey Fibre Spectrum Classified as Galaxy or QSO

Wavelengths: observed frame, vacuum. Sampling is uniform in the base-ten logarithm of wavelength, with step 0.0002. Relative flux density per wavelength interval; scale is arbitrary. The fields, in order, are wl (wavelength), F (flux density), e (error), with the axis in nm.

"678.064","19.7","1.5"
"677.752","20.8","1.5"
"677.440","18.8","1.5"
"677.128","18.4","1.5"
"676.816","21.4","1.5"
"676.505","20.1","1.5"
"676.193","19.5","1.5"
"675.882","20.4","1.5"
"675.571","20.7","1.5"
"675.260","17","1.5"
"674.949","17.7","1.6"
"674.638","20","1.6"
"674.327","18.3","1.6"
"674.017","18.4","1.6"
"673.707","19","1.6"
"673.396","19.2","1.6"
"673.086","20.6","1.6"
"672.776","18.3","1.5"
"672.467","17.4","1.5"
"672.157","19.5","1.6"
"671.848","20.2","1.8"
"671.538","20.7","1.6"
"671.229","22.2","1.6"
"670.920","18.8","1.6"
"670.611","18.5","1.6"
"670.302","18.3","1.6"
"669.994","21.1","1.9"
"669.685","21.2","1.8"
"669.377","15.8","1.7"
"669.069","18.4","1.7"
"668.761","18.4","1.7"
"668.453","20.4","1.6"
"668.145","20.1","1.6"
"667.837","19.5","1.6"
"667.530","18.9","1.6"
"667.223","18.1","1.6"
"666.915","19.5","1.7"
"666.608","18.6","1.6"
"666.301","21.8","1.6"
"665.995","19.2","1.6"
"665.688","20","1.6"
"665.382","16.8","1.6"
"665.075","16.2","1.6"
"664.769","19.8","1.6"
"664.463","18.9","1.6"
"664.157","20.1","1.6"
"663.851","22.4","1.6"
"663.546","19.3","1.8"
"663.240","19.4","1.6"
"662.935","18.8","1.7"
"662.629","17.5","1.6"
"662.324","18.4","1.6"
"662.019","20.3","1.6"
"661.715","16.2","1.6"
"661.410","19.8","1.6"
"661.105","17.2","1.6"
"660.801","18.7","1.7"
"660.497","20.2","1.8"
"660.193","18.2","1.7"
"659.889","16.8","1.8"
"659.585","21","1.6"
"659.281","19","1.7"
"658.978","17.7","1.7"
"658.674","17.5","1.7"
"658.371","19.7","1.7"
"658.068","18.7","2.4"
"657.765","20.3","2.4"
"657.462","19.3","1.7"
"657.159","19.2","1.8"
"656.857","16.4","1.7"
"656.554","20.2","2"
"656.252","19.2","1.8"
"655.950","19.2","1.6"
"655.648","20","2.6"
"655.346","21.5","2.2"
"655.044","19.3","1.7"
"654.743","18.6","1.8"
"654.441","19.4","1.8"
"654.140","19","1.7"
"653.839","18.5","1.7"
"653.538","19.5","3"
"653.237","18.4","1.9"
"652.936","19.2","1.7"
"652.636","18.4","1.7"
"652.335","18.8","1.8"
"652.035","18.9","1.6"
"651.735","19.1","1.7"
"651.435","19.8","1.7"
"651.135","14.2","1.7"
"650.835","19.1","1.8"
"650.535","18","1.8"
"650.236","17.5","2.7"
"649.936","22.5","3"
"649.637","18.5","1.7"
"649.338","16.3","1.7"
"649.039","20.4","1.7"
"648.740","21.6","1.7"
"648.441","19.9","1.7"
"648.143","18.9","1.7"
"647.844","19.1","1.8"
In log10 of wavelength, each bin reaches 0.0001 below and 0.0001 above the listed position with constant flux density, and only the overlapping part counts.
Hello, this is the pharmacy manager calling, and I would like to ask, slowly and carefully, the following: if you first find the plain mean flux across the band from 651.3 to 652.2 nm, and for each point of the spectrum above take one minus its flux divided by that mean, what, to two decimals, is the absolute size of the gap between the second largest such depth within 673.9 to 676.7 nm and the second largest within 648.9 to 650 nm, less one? -0.96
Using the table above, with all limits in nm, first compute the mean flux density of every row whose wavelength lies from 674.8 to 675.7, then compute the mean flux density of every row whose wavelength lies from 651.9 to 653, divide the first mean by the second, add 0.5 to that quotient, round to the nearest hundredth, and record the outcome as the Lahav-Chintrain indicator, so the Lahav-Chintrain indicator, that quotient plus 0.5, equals 1.48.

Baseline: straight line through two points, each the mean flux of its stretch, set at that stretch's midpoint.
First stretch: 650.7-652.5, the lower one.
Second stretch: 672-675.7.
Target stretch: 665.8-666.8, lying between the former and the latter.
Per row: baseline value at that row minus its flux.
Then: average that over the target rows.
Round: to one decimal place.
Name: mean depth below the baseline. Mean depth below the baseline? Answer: -1.2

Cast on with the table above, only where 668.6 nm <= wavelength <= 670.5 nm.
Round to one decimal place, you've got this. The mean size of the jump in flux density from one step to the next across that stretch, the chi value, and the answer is 2.2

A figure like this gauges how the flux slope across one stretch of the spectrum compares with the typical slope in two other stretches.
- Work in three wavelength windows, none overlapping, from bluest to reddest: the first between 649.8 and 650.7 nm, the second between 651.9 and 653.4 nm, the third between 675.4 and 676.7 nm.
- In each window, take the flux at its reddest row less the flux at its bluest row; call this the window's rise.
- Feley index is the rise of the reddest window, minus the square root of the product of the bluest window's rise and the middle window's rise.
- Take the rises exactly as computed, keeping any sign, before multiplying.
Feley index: -2.1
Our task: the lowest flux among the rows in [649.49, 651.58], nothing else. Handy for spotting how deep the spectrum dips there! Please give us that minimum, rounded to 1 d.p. 14.2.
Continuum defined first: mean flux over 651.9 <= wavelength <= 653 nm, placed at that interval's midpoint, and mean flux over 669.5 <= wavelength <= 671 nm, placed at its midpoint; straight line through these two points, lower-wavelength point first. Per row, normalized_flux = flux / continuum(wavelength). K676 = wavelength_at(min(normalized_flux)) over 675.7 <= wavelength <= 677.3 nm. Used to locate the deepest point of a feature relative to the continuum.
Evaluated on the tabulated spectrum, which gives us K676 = 677.128 nm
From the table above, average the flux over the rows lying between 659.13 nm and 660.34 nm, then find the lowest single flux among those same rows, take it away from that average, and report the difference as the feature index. 1.9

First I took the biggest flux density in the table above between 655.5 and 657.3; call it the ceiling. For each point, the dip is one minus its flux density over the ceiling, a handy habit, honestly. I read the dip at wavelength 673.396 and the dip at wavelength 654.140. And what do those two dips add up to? 0.11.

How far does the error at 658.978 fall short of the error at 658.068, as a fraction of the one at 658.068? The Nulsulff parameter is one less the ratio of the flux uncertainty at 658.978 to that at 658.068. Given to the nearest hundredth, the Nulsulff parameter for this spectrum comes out 0.29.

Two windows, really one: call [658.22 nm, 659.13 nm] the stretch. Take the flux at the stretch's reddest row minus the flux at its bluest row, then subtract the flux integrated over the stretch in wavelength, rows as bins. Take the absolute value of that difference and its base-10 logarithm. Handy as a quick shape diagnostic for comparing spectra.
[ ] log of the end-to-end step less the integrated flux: 1.271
